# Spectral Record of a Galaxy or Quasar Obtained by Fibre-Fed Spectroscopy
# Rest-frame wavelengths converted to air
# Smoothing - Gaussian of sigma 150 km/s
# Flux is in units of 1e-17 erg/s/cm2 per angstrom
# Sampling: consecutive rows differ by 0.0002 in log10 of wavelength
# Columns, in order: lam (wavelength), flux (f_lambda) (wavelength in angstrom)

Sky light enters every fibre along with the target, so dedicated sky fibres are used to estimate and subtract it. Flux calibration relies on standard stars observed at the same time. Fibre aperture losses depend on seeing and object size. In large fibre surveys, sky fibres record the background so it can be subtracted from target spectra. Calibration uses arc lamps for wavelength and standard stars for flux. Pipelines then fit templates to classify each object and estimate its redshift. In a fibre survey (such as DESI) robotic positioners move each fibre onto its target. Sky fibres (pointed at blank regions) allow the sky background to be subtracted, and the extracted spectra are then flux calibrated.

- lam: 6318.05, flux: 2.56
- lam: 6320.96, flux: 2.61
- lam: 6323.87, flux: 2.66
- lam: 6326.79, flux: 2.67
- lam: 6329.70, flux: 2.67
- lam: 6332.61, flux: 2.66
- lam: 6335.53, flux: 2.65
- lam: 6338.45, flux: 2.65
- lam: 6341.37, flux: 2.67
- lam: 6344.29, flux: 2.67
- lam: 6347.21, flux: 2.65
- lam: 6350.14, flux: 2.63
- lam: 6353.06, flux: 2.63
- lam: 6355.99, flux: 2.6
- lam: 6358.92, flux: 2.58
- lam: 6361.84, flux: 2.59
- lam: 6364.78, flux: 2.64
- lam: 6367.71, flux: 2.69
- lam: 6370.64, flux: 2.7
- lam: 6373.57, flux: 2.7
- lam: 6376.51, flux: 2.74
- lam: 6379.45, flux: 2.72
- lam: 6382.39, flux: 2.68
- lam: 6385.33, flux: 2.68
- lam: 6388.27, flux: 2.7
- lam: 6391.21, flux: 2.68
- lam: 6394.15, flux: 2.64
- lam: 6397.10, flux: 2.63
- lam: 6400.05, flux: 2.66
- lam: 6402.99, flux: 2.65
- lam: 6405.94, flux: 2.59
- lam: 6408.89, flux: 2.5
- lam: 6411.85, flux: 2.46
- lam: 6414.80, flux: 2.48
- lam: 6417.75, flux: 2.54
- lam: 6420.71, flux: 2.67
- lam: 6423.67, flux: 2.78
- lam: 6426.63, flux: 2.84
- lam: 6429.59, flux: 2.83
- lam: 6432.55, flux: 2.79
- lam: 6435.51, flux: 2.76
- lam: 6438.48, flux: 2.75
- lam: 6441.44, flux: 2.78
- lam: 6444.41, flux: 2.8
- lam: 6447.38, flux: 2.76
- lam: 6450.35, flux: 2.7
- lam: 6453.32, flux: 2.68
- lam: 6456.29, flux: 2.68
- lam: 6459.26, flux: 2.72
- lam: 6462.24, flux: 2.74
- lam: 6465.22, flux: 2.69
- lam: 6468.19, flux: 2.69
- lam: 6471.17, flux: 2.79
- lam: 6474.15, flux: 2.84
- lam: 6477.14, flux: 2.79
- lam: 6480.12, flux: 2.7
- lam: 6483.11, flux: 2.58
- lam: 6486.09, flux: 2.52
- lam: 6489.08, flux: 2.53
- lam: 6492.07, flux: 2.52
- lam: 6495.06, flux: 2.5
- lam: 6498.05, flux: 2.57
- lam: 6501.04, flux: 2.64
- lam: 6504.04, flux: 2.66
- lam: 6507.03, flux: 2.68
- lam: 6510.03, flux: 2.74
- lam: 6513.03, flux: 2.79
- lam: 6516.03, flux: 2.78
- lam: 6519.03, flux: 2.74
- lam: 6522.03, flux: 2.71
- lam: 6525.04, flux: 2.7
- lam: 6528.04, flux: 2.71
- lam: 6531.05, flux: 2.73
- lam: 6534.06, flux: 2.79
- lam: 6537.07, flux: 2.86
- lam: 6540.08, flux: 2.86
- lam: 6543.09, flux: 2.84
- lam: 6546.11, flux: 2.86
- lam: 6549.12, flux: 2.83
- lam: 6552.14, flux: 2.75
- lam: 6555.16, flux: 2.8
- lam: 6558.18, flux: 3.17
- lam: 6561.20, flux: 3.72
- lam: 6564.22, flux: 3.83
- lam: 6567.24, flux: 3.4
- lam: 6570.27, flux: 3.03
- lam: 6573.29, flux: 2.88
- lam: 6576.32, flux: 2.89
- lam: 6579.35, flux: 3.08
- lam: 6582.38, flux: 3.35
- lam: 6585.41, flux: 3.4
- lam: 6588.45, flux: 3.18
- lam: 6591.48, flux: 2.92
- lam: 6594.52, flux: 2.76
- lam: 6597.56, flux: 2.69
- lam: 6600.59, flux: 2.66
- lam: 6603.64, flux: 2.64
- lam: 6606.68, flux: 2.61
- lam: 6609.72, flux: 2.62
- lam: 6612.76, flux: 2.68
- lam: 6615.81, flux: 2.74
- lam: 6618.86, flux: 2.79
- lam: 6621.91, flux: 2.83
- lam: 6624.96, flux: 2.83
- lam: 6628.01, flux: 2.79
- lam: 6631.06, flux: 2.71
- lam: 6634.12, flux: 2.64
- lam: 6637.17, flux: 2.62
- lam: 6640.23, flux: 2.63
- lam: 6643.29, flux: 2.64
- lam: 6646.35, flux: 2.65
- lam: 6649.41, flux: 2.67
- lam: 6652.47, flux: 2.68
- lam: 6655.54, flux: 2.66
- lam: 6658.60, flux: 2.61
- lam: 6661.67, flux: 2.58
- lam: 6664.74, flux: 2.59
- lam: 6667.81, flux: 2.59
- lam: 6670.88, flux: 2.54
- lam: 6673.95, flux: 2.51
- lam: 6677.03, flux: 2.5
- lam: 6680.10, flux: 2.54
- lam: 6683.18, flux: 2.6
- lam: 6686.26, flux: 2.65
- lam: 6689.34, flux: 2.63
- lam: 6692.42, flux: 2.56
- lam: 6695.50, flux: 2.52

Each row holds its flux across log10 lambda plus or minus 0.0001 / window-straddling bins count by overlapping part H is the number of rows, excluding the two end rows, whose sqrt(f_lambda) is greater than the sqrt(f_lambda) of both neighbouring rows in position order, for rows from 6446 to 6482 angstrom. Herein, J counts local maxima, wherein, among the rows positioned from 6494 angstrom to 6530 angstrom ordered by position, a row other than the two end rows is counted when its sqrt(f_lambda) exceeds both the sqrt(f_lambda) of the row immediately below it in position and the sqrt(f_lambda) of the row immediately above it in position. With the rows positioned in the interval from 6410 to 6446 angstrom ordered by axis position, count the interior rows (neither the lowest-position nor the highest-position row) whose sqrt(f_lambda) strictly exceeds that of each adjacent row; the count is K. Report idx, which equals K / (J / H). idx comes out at 2.00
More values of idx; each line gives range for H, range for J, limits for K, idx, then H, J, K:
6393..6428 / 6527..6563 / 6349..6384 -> 1.00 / 1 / 1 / 1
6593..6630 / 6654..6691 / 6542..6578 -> 0.00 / 0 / 1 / 2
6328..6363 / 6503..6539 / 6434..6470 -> 0.00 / 0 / 1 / 2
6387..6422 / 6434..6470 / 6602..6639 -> 0.00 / 1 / 2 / 0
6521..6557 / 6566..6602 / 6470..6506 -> 2.00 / 1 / 1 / 2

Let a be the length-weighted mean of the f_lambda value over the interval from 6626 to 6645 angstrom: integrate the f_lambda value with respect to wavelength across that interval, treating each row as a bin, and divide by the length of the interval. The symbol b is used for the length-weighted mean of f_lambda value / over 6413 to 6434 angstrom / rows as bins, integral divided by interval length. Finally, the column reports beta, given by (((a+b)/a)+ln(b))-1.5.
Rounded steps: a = 2.68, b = 2.70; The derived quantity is 1.50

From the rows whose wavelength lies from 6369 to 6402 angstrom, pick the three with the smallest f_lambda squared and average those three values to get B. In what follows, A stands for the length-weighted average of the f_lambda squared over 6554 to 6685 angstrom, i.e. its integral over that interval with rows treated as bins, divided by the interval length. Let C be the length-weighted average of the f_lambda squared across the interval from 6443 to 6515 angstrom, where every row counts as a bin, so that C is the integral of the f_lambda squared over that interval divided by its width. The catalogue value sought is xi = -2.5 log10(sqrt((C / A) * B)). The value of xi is -0.99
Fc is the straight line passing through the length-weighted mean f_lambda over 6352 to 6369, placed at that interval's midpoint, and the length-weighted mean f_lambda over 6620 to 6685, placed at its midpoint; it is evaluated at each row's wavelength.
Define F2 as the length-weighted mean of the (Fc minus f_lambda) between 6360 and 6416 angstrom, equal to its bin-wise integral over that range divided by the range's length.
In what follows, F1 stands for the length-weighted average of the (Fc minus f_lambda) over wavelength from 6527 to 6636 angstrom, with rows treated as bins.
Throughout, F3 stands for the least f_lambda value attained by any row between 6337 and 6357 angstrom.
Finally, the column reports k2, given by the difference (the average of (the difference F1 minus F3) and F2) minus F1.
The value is -1.17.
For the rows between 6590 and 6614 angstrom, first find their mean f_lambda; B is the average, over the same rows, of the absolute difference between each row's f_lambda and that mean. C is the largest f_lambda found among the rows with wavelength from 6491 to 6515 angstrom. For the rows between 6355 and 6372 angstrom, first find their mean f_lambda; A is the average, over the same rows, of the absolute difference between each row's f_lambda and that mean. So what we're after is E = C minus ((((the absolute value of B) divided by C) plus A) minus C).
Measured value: 5.51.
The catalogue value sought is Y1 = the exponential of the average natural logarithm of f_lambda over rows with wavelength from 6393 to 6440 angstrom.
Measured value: 2.66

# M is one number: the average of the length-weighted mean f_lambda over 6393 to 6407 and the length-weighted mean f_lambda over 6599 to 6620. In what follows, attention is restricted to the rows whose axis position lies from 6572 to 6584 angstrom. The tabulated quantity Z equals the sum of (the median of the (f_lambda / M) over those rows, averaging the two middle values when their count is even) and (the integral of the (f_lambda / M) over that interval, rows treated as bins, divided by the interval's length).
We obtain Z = 2.28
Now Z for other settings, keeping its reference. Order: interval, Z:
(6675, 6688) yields 1.94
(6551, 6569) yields 2.47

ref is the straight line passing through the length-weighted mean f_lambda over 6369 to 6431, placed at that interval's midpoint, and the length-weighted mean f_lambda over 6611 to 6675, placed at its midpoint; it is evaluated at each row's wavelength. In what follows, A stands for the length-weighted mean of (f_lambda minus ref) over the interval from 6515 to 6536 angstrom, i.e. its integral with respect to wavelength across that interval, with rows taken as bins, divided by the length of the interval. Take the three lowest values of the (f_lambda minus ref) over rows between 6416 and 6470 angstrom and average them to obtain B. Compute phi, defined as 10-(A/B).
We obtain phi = 12.4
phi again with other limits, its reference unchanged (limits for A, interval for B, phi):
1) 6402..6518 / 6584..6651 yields 10.4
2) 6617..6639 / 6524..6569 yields 8.5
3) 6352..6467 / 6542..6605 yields 18.3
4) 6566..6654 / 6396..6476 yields 10.9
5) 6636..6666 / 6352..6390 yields 9.5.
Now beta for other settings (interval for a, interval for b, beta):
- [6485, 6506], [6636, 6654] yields 1.51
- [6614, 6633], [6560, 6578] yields 1.87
